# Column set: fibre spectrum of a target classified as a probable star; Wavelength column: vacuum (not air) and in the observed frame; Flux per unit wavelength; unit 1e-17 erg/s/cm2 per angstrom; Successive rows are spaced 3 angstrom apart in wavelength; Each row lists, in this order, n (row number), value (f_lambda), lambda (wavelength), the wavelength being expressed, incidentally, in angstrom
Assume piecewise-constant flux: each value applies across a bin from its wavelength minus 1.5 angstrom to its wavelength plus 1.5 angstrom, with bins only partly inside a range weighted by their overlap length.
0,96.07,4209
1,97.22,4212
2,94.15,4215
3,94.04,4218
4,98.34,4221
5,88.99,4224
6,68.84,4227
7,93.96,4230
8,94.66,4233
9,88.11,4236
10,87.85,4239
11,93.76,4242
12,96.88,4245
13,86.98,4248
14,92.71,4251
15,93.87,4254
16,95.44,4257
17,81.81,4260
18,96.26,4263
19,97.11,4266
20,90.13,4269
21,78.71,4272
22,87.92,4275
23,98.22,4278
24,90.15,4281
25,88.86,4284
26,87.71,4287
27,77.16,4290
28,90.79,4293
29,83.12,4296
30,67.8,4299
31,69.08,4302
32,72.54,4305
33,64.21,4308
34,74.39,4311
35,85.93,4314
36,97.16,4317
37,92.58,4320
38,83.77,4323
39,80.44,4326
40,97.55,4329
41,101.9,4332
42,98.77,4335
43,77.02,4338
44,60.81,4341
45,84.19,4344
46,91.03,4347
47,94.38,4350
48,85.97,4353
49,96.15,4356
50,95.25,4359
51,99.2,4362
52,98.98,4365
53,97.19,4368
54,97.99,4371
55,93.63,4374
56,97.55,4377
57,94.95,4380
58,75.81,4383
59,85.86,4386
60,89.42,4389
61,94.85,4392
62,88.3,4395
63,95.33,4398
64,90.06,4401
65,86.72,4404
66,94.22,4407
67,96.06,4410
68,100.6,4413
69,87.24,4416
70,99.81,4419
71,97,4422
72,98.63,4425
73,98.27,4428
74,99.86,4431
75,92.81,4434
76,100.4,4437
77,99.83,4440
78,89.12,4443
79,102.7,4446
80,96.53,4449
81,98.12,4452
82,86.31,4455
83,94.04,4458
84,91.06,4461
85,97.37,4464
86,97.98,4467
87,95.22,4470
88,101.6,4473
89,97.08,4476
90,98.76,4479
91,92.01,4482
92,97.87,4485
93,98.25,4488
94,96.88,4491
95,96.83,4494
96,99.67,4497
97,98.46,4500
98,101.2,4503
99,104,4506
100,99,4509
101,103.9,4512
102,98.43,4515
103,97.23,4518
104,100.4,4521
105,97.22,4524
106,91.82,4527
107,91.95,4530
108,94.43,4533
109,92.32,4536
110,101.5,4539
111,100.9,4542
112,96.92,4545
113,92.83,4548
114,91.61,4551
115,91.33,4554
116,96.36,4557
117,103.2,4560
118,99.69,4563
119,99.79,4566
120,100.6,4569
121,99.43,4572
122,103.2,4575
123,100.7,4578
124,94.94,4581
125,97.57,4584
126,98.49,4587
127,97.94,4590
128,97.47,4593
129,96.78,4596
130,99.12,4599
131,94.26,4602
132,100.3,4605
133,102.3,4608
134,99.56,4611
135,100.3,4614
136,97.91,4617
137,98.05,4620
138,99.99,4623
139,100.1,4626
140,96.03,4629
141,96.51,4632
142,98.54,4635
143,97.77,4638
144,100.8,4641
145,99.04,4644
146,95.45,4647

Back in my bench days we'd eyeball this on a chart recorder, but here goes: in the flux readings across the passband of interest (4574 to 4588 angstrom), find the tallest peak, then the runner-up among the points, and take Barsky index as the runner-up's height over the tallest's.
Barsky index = 0.976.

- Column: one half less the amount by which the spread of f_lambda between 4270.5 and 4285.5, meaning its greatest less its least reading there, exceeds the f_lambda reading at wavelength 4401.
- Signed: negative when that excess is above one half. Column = 71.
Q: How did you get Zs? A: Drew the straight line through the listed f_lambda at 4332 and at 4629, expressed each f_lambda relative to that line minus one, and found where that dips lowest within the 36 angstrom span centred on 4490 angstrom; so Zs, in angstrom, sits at 4482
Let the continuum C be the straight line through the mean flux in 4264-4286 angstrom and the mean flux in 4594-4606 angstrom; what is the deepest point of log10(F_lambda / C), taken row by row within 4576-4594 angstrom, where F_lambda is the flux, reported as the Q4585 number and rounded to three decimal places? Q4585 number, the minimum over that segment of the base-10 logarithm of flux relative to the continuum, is -0.010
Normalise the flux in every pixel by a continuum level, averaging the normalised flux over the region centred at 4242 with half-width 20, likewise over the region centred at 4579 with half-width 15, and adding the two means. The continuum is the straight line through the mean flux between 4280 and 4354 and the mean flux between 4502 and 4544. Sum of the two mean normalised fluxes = 2.11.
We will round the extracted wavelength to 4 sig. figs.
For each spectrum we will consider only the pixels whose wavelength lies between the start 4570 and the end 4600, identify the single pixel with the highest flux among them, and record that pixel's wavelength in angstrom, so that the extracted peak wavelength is 4575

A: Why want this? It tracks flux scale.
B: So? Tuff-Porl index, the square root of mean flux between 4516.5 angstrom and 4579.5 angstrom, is 9.86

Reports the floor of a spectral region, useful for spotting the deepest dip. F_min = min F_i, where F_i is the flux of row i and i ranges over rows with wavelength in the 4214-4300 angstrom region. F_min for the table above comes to 67.8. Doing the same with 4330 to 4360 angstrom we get 60.81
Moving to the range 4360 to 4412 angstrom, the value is 75.81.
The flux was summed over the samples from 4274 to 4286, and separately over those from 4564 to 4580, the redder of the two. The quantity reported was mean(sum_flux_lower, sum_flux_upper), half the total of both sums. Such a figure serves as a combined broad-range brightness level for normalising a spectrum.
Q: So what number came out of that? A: 434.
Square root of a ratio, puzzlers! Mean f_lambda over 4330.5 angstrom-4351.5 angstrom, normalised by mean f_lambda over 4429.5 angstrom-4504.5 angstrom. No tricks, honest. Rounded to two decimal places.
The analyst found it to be 0.95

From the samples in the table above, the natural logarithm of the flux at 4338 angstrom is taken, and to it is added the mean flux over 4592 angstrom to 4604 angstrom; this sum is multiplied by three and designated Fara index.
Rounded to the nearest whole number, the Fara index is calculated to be 304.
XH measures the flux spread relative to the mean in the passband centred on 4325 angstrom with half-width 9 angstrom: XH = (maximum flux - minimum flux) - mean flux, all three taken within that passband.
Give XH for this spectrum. -70.8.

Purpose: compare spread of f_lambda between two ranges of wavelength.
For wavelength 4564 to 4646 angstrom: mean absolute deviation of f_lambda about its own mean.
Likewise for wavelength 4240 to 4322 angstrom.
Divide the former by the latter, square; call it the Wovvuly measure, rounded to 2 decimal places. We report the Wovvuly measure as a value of 0.04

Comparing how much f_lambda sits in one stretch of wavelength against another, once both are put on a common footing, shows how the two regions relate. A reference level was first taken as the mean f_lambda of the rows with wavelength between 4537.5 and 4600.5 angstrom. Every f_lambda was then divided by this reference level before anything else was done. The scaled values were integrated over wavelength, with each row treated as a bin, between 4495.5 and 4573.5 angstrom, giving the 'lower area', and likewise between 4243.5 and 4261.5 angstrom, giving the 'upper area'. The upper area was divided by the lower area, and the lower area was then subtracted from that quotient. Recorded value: -78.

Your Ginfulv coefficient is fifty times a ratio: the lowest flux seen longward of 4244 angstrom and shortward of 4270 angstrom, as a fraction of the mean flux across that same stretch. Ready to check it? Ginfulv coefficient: 44.3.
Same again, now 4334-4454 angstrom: 32.7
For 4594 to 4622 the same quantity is 47.7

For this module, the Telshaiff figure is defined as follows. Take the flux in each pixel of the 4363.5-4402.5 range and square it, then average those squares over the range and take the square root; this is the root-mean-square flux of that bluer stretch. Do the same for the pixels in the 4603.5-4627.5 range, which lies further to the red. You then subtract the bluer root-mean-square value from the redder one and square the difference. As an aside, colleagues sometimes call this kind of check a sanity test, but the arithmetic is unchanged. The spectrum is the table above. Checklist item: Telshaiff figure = 54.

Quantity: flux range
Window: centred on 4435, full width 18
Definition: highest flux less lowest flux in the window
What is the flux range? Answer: 11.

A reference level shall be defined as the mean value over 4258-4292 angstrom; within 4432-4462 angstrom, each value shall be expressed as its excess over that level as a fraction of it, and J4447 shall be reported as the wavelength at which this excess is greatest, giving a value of 4446 angstrom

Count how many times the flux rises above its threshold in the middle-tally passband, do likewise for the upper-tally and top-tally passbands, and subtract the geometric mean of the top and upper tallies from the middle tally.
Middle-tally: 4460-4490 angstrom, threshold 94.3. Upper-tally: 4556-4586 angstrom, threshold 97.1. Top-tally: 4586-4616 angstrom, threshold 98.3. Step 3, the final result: 1.1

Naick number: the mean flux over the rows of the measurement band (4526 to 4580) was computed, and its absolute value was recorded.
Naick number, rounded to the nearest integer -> 97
